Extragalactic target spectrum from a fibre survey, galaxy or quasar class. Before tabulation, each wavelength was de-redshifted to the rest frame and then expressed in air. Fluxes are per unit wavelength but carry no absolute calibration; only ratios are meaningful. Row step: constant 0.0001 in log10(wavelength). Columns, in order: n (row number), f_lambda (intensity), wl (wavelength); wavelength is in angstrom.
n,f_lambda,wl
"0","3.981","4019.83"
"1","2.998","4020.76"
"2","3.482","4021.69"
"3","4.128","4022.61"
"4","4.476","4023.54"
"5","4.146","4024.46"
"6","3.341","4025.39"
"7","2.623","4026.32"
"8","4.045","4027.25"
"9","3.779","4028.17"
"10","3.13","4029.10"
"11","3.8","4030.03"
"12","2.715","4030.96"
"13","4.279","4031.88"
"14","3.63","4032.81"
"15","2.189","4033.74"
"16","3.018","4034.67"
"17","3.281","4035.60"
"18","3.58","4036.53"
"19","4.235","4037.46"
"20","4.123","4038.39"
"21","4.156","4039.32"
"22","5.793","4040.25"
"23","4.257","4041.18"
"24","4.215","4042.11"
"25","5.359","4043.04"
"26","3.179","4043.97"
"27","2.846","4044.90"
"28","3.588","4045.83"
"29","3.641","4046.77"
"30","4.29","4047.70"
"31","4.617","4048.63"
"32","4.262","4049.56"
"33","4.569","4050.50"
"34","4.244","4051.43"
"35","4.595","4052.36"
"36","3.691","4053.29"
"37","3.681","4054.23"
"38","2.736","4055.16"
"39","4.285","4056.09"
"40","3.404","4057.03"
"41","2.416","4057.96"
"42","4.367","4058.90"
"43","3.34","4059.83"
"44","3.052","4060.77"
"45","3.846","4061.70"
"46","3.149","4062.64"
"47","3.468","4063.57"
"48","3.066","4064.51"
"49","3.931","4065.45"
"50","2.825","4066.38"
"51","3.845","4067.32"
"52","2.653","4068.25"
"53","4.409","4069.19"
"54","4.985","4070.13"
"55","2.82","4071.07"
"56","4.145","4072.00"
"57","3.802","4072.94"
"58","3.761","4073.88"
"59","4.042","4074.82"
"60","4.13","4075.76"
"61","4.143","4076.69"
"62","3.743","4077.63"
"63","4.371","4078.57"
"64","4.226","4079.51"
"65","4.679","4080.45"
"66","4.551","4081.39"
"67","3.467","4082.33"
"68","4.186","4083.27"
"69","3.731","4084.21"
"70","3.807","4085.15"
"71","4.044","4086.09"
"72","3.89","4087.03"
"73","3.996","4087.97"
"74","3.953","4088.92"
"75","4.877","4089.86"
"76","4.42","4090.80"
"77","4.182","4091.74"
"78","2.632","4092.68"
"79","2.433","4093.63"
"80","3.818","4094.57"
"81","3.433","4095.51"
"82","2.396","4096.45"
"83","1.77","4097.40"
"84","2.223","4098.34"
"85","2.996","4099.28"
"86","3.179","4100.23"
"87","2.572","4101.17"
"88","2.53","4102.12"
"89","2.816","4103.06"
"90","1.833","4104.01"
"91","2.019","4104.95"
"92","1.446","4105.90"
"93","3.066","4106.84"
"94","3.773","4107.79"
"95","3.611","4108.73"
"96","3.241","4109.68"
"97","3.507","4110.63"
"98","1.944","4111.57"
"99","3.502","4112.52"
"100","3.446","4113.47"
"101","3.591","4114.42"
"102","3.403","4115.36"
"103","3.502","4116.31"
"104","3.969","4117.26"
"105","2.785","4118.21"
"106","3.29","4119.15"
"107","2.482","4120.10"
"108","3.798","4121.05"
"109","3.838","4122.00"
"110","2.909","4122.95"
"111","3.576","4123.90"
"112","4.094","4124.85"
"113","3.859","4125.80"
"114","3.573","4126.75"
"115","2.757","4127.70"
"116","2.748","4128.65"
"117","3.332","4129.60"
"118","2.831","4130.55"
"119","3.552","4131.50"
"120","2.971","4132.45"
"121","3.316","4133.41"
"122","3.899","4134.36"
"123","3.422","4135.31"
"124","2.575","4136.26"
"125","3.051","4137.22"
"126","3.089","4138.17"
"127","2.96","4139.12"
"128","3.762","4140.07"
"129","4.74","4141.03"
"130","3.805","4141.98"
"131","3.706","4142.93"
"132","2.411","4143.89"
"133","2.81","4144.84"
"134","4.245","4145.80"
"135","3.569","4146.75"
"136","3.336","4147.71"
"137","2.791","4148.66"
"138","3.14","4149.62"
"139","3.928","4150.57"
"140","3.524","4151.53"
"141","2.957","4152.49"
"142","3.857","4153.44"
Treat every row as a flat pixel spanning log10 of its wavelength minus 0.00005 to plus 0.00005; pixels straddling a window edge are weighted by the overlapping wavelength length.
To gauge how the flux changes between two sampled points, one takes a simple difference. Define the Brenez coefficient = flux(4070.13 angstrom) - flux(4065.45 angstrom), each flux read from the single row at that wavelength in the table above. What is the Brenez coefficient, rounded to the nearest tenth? 1.1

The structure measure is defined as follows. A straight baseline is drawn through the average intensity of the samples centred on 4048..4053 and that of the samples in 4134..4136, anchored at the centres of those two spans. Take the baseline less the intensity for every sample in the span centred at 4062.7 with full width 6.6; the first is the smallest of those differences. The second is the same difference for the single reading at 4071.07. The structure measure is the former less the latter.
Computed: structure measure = -1.1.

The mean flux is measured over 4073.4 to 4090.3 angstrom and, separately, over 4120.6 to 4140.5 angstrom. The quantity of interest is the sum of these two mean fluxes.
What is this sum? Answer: 7.4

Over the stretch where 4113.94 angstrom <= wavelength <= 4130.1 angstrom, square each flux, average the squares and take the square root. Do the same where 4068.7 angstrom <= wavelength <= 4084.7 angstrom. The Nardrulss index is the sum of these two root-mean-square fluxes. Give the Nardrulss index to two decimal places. 7.51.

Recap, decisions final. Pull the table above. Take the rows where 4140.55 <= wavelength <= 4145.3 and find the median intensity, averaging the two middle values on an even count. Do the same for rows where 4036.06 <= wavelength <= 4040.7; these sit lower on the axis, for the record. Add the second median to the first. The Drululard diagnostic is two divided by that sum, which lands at 0.25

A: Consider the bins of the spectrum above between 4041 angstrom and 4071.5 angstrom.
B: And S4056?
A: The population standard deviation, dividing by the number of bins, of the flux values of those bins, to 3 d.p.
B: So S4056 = 0.724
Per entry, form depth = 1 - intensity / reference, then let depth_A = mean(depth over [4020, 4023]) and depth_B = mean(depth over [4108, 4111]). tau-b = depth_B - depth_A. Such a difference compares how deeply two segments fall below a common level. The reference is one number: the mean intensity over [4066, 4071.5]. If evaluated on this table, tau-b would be 0.02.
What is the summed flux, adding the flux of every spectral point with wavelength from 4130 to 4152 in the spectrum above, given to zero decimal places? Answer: 77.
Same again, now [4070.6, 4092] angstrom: 93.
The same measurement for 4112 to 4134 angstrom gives 77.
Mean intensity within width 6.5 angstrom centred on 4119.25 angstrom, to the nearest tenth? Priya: 3.4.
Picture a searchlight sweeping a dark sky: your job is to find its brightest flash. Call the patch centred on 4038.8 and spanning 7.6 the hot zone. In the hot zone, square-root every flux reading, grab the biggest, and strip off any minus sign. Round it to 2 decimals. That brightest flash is 2.41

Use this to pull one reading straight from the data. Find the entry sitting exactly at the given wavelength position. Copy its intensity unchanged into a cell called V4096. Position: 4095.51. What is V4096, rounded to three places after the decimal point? 3.433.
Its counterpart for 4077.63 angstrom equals 3.743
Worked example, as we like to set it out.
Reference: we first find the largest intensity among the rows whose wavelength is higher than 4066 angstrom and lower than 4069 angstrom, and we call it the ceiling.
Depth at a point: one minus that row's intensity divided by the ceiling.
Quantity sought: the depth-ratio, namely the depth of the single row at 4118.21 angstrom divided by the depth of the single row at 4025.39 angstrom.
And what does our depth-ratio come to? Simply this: 2.1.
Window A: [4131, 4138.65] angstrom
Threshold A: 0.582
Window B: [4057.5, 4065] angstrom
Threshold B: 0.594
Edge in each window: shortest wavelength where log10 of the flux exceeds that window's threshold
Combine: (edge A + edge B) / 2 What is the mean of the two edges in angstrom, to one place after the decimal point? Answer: 4096.6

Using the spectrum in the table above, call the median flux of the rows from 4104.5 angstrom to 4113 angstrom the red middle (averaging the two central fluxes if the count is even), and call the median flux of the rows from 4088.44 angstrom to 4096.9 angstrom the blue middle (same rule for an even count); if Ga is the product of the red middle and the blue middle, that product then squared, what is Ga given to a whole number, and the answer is 153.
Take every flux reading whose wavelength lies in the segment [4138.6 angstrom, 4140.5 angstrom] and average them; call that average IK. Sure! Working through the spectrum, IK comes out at 3.36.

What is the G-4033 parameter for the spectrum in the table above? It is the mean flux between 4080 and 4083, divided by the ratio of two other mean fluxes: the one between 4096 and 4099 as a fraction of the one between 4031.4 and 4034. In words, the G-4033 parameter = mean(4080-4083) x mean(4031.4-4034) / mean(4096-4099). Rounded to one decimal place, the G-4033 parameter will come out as 6.7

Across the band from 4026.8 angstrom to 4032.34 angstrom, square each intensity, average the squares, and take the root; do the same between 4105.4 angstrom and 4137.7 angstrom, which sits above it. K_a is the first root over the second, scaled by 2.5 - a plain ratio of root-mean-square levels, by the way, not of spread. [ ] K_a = 2.8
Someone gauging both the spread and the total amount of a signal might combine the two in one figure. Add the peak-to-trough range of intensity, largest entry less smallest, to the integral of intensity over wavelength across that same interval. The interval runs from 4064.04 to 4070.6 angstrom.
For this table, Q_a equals 26.4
